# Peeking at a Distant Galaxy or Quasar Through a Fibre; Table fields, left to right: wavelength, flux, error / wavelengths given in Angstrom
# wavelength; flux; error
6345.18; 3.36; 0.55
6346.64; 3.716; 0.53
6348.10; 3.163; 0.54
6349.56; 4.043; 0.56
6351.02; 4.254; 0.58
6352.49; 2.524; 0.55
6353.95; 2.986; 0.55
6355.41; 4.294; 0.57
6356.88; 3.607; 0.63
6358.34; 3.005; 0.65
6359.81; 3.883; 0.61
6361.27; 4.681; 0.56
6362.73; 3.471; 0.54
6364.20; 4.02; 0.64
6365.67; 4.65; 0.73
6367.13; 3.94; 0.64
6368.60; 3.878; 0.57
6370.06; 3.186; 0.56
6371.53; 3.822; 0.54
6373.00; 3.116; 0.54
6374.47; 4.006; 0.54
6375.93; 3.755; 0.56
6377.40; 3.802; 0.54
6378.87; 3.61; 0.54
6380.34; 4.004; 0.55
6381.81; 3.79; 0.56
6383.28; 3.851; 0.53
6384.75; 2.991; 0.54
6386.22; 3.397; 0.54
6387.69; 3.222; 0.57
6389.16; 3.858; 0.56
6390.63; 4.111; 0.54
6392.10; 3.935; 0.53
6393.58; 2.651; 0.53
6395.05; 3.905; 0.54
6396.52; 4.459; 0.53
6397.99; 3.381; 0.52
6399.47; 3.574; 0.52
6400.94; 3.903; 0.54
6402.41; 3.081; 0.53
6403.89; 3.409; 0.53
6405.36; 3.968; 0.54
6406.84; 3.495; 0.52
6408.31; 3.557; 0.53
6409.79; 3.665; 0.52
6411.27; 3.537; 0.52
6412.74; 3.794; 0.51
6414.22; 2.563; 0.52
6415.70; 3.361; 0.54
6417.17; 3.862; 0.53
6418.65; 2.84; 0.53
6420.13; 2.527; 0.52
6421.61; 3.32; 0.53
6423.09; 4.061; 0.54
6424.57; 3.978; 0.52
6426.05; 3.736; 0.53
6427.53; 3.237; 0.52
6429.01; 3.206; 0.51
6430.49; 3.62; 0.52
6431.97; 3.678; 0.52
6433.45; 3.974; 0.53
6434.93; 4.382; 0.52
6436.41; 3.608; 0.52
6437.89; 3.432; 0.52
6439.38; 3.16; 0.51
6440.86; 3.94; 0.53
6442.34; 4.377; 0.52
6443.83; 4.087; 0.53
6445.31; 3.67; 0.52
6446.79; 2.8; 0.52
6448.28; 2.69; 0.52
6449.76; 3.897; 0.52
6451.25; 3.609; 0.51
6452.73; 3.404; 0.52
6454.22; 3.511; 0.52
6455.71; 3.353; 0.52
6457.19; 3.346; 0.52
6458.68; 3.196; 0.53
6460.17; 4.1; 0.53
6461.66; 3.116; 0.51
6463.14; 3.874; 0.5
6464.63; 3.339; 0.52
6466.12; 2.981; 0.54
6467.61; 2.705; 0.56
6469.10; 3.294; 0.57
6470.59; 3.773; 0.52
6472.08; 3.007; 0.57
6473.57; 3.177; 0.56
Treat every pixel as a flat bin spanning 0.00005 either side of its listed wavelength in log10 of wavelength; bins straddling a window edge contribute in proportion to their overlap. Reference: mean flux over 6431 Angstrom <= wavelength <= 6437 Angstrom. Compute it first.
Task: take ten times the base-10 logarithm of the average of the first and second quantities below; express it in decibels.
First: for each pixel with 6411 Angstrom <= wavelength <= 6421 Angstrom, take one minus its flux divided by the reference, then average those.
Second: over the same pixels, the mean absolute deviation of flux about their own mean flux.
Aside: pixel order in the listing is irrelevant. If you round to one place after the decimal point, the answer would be -4.8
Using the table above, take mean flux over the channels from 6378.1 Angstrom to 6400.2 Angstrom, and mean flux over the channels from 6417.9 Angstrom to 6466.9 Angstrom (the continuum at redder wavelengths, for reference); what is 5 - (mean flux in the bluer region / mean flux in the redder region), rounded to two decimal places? 3.96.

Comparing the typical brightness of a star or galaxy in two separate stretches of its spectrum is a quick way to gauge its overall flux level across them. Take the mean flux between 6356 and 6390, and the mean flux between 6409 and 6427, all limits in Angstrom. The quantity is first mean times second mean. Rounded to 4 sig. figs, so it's 12.78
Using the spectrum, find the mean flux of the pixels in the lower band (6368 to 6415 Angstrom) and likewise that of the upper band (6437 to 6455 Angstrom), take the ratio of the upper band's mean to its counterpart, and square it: 0.97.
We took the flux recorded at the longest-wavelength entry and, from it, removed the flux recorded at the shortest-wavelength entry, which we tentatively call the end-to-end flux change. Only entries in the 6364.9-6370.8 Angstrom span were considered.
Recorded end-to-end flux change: -1.5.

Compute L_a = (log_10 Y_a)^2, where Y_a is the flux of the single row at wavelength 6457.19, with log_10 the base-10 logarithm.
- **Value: 0.275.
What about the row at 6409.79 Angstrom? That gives 0.318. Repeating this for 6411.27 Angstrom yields 0.301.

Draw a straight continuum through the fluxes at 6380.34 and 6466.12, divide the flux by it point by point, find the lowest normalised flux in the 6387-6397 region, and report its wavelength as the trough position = 6393.58 Angstrom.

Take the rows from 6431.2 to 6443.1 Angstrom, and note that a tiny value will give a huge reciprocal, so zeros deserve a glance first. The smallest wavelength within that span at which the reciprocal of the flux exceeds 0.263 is 6431.97 Angstrom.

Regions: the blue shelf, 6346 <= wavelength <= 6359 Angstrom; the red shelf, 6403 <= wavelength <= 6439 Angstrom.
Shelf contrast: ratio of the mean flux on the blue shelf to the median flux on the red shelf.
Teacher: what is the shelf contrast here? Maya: 0.98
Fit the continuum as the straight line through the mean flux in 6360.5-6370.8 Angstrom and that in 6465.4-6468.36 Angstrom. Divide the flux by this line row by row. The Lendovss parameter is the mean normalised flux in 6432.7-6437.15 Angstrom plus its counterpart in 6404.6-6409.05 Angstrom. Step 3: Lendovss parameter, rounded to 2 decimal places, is 2.29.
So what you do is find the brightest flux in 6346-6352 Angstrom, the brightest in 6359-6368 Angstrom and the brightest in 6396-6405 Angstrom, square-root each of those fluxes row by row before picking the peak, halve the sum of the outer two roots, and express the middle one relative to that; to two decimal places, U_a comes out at 1.04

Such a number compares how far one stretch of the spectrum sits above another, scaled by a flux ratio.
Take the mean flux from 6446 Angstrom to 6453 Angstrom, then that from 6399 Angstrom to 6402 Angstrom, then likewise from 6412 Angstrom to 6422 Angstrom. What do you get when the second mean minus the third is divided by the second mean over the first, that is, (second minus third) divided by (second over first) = 0.5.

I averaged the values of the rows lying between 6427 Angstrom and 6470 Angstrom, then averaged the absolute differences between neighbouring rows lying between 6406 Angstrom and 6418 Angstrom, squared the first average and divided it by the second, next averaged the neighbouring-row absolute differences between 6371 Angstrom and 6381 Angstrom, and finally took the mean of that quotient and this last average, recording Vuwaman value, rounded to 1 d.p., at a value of 14.1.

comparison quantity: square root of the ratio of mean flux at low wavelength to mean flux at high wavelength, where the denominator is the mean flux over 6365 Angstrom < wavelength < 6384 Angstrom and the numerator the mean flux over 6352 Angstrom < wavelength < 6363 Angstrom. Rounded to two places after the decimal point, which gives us 0.97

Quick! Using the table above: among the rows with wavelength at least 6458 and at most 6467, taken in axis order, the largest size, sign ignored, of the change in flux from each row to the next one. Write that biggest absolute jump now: 0.98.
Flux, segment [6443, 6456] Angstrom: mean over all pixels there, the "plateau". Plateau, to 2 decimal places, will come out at 3.45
